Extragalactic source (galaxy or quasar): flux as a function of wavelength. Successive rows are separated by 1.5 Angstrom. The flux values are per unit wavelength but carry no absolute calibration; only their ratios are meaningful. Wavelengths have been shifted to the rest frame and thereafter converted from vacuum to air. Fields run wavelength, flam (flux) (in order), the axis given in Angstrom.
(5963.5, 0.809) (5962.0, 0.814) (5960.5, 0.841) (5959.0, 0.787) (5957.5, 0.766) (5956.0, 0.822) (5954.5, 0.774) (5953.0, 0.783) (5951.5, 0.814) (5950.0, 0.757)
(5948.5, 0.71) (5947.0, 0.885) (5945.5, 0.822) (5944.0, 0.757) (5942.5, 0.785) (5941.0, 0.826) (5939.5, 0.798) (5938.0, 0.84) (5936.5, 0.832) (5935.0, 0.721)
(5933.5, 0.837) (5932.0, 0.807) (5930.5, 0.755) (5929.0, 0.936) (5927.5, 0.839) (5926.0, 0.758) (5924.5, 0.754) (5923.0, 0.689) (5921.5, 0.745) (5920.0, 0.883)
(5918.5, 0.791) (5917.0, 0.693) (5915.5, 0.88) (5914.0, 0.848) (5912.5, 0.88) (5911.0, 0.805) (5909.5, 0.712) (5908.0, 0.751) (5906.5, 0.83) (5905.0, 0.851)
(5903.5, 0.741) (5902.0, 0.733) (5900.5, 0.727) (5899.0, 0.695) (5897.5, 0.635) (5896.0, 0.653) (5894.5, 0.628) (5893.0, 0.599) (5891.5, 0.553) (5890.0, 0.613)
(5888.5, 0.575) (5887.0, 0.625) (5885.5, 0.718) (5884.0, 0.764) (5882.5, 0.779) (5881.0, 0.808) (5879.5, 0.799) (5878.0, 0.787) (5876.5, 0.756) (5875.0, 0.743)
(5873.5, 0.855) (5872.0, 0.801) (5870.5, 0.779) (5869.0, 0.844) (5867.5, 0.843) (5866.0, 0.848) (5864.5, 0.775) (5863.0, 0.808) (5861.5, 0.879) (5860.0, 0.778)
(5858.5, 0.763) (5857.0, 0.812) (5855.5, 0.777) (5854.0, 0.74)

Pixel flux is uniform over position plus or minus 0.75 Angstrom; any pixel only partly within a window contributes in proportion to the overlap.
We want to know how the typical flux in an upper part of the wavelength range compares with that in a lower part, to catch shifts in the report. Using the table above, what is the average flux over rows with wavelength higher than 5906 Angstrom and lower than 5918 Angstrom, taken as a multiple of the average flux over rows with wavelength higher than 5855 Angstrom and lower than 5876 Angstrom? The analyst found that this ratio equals 0.99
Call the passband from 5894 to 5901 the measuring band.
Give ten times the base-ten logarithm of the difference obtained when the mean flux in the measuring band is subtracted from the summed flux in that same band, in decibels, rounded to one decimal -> 4.3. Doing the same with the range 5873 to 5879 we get 3.7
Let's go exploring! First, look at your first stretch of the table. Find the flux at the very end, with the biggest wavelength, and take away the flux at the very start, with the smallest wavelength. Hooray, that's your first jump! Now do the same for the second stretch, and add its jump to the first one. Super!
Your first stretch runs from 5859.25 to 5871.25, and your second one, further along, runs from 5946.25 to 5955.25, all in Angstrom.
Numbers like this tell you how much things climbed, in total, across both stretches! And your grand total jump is -0.11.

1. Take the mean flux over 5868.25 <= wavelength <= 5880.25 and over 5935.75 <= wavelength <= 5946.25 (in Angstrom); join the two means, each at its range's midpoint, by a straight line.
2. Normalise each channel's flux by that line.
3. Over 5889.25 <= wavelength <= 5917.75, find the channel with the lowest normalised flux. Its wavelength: 5891.5 Angstrom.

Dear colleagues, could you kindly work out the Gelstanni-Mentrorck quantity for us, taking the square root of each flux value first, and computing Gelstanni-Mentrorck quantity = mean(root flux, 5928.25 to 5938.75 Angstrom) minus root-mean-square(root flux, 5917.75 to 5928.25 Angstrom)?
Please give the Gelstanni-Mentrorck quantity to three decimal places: 0.021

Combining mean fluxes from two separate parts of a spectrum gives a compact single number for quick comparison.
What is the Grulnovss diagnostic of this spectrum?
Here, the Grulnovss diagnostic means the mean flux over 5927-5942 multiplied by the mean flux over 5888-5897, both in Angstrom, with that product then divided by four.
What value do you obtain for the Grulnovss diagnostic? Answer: 0.124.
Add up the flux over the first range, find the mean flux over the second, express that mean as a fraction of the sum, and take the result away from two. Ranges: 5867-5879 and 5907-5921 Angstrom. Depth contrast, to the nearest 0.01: 1.87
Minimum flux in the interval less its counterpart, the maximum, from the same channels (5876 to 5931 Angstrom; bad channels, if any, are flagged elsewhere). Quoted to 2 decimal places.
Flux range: -0.38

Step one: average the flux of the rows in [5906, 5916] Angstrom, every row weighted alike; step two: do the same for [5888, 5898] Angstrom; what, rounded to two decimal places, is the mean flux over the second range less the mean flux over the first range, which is -0.21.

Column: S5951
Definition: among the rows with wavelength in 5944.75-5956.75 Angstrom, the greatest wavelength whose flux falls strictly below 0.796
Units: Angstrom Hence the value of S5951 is 5954.5 Angstrom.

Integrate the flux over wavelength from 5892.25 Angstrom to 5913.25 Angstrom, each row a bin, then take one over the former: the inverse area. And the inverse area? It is 0.0651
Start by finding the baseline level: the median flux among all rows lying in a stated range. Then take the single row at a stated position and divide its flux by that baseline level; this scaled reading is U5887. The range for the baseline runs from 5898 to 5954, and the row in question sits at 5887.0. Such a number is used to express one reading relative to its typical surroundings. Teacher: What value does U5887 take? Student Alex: 0.79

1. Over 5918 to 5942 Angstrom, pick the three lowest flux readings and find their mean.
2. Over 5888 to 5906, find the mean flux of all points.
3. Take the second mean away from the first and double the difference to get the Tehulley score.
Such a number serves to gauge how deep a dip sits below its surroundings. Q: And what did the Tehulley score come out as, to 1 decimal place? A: 0.1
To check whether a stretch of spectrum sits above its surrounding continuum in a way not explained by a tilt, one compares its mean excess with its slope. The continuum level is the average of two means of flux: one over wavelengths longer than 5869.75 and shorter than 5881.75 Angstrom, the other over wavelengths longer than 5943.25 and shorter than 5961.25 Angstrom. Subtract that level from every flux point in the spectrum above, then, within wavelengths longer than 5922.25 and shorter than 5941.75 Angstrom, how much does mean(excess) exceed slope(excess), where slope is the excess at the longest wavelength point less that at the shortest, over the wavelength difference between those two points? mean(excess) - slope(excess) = 0.00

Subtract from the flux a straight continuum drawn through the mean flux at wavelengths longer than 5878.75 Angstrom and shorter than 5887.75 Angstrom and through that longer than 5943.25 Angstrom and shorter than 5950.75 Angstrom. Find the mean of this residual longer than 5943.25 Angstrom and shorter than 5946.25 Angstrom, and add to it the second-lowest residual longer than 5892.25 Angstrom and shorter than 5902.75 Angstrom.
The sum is -0.12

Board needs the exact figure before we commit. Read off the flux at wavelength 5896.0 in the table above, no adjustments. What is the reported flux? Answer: 0.653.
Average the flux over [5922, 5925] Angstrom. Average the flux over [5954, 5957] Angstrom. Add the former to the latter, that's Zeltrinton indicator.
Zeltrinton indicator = 1.52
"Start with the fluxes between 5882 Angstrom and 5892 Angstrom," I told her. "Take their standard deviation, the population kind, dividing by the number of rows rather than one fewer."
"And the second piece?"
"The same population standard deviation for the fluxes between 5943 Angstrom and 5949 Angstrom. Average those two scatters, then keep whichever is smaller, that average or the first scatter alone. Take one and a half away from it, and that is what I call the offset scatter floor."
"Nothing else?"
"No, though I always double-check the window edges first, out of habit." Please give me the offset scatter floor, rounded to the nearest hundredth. -1.42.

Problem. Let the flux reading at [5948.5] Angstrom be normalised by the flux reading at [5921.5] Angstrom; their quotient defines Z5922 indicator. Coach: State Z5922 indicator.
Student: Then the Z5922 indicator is 0.95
